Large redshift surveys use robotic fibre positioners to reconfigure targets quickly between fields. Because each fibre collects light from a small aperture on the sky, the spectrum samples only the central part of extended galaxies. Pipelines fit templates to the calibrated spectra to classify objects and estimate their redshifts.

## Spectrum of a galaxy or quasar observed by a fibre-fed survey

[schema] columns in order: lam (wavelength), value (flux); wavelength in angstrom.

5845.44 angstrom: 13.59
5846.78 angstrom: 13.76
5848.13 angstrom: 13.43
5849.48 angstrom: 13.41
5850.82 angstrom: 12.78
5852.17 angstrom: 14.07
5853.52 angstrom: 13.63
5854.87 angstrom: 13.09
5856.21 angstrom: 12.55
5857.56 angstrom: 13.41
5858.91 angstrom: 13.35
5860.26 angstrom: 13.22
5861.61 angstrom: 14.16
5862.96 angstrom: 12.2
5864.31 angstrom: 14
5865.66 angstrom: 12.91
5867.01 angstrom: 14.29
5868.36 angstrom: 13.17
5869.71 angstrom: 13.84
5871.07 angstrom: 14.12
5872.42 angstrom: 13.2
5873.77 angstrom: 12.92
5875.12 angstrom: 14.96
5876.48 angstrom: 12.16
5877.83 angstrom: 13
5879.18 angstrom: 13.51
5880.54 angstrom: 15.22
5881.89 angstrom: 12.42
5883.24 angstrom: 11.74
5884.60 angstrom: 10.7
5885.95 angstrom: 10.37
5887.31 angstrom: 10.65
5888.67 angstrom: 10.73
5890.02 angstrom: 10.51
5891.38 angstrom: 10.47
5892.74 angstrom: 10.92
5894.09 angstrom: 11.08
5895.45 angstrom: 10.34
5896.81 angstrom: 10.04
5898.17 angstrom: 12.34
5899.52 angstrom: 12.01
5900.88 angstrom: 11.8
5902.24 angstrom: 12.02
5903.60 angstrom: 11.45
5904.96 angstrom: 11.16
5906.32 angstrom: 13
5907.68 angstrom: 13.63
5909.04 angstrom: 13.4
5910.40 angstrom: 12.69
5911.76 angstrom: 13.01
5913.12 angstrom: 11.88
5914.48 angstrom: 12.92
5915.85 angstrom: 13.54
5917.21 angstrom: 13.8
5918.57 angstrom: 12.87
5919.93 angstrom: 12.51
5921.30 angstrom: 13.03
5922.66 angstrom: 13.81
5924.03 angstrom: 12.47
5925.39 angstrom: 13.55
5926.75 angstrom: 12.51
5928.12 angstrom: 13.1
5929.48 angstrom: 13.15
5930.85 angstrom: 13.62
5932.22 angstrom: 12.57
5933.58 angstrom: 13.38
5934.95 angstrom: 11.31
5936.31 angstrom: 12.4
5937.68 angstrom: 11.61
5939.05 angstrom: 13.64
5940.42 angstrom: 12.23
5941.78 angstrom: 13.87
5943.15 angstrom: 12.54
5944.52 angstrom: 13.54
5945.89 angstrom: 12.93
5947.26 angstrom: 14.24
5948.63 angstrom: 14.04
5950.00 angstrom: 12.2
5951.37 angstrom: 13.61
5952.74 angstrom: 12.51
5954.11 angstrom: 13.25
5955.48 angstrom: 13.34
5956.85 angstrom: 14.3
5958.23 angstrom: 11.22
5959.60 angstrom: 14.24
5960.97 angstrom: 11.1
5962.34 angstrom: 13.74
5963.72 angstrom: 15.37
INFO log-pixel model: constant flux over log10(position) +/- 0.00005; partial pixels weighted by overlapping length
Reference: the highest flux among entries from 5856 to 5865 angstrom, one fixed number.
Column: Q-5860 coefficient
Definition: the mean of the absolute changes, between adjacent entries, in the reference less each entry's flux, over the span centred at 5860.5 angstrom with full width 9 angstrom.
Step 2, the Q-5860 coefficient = 0.96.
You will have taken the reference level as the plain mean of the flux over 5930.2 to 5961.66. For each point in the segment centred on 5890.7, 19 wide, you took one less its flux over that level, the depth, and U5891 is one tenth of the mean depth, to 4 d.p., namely 0.0148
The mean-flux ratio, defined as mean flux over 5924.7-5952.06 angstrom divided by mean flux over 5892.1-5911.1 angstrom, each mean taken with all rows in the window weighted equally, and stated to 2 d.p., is 1.10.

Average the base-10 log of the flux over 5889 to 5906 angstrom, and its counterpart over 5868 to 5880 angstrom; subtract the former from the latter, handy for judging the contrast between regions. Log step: 0.08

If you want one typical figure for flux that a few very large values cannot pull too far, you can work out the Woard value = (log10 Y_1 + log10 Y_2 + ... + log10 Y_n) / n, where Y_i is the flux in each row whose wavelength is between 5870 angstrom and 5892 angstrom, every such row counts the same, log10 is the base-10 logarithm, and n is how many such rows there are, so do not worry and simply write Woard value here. 1.09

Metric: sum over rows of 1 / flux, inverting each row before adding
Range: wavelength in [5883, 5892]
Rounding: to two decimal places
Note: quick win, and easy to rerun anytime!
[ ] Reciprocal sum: 0.65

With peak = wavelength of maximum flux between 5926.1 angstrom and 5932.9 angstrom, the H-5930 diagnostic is 5930.85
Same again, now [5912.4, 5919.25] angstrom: 5917.21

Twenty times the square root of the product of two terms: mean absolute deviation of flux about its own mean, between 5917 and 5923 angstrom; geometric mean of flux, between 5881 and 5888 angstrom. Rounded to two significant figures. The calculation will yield 46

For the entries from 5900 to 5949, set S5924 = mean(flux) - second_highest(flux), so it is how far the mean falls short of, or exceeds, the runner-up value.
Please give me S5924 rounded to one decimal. -1.2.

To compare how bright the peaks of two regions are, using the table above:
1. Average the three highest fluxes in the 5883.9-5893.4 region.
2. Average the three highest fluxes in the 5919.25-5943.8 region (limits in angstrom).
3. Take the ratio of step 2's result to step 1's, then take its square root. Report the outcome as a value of 1.13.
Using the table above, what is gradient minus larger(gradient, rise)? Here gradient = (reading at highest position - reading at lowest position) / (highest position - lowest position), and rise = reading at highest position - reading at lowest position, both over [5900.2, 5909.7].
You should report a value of -1.40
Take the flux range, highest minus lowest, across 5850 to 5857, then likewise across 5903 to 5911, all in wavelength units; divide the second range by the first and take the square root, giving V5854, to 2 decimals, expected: 1.27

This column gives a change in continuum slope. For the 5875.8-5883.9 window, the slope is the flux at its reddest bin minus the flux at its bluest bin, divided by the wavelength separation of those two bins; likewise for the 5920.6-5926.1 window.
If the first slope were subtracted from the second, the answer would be 0.19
